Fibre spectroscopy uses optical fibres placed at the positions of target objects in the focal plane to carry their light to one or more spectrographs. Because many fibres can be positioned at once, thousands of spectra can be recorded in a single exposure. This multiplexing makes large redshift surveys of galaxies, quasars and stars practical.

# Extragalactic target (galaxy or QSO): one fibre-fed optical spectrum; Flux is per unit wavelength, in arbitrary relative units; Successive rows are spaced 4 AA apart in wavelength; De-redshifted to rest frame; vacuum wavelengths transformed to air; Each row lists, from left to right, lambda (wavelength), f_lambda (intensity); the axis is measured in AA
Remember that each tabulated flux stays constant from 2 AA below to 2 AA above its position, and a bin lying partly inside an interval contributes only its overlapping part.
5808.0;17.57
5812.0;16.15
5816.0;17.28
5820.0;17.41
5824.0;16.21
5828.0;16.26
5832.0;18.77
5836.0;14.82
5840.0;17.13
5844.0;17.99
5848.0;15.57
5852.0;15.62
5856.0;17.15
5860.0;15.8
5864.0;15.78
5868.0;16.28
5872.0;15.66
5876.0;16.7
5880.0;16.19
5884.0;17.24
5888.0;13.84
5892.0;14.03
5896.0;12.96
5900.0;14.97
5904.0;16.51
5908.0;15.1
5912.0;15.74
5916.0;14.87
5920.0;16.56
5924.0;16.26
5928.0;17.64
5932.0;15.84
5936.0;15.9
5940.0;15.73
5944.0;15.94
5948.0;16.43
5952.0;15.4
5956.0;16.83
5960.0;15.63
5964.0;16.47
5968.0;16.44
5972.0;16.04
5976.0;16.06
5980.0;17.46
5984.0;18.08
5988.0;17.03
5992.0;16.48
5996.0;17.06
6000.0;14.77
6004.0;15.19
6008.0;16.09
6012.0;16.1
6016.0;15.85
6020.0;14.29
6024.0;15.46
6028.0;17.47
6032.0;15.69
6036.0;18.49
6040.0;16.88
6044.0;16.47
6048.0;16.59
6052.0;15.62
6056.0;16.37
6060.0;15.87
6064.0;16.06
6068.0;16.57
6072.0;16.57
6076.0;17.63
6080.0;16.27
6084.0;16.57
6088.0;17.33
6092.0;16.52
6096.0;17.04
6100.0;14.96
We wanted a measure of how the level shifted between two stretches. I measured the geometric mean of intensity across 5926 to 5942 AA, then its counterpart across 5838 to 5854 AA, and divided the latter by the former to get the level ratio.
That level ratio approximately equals 1.02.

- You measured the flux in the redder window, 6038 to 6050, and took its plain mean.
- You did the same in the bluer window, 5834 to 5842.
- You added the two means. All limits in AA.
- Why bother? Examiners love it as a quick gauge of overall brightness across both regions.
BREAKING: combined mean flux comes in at 32.6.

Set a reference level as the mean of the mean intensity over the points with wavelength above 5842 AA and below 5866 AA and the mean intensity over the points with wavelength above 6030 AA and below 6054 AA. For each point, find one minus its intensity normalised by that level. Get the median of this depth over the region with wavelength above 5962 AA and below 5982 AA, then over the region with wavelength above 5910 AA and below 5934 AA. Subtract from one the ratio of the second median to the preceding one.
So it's -13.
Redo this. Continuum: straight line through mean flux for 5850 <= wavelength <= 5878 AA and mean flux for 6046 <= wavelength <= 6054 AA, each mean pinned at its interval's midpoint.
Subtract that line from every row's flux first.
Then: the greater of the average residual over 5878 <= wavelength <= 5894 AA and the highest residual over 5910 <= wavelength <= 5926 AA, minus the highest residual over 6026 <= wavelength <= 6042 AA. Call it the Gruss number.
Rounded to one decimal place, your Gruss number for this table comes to -2.0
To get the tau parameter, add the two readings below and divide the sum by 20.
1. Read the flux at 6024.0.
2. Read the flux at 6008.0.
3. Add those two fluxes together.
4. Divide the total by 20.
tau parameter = 1.58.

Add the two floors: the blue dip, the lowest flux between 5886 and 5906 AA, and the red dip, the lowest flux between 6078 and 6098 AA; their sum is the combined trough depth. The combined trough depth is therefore 29.2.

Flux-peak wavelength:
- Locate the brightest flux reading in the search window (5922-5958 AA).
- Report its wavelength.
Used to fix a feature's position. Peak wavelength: 5928.0 AA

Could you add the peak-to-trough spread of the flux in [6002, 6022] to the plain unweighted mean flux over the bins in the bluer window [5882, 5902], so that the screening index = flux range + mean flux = 16.4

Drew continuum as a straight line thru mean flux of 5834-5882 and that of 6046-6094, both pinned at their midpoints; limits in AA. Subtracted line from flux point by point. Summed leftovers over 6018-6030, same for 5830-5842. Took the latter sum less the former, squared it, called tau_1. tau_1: 18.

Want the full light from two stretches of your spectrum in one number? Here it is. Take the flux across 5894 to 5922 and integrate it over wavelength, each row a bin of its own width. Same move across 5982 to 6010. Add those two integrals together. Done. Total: 886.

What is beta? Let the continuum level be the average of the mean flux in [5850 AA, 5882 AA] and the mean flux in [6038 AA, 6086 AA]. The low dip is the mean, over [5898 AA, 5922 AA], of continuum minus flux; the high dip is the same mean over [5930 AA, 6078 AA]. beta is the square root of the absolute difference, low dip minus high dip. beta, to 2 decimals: 0.82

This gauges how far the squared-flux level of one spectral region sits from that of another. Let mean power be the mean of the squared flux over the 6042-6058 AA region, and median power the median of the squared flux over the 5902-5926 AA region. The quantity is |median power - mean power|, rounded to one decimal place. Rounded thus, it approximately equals 8.5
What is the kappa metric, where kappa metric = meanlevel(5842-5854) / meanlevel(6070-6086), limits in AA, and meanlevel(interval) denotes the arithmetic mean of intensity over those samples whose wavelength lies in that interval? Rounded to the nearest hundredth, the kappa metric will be 0.98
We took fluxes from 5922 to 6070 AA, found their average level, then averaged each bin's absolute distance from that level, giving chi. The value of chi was 0.6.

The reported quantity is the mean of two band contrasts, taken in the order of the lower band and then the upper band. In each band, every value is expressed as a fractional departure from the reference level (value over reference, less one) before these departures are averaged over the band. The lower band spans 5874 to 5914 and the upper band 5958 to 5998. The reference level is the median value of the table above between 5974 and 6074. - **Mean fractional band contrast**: -0.023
